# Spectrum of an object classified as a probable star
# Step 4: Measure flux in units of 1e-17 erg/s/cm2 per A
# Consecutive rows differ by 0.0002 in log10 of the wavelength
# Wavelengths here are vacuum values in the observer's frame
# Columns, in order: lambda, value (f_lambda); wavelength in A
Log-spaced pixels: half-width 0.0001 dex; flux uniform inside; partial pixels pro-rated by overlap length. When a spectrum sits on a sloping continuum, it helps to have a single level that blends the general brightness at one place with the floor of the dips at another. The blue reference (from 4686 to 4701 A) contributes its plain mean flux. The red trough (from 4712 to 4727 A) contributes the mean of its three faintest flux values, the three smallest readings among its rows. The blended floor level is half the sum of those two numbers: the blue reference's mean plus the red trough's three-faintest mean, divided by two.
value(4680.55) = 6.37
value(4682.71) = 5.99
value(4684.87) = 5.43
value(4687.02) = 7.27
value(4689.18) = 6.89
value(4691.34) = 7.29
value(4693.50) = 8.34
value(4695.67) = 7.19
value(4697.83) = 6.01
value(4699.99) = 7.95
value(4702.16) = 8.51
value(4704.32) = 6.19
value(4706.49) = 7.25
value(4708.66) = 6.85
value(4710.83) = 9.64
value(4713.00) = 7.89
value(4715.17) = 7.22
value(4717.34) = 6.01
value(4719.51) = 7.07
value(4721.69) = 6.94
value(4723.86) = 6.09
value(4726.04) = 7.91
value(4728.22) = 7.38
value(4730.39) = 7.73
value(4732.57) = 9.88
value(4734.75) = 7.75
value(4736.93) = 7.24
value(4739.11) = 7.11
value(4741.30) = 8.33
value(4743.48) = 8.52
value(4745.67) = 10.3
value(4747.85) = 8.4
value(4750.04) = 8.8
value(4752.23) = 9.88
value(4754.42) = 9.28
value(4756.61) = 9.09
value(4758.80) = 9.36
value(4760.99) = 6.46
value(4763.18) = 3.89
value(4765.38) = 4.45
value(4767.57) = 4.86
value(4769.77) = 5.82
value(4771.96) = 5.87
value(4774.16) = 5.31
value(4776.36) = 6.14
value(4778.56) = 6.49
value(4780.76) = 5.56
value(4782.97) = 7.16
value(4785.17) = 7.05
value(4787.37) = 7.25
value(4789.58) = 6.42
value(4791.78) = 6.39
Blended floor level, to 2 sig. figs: 6.8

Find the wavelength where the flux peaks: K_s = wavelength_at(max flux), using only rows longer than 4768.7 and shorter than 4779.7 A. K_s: 4778.56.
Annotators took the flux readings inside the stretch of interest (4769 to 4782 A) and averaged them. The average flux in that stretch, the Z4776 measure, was 5.9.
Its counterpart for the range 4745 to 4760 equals 9.3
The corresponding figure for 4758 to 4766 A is 6.0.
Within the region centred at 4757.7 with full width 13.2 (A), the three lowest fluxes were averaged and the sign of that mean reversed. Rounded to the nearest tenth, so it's -6.5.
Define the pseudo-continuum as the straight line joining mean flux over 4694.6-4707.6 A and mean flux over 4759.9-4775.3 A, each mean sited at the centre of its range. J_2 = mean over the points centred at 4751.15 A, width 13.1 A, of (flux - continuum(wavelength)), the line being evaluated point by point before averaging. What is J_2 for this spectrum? 3.6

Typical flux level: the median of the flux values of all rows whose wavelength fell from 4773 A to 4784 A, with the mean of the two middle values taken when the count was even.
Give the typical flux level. 6.1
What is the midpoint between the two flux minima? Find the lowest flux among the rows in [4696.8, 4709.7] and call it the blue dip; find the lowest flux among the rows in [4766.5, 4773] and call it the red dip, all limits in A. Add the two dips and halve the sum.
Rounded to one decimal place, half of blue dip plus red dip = 5.4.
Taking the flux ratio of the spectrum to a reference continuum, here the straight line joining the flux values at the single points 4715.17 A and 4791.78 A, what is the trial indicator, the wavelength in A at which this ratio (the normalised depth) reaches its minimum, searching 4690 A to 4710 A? 4697.83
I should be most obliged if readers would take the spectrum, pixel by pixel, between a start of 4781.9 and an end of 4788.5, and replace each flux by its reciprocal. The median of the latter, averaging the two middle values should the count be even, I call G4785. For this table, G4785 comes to 0.140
